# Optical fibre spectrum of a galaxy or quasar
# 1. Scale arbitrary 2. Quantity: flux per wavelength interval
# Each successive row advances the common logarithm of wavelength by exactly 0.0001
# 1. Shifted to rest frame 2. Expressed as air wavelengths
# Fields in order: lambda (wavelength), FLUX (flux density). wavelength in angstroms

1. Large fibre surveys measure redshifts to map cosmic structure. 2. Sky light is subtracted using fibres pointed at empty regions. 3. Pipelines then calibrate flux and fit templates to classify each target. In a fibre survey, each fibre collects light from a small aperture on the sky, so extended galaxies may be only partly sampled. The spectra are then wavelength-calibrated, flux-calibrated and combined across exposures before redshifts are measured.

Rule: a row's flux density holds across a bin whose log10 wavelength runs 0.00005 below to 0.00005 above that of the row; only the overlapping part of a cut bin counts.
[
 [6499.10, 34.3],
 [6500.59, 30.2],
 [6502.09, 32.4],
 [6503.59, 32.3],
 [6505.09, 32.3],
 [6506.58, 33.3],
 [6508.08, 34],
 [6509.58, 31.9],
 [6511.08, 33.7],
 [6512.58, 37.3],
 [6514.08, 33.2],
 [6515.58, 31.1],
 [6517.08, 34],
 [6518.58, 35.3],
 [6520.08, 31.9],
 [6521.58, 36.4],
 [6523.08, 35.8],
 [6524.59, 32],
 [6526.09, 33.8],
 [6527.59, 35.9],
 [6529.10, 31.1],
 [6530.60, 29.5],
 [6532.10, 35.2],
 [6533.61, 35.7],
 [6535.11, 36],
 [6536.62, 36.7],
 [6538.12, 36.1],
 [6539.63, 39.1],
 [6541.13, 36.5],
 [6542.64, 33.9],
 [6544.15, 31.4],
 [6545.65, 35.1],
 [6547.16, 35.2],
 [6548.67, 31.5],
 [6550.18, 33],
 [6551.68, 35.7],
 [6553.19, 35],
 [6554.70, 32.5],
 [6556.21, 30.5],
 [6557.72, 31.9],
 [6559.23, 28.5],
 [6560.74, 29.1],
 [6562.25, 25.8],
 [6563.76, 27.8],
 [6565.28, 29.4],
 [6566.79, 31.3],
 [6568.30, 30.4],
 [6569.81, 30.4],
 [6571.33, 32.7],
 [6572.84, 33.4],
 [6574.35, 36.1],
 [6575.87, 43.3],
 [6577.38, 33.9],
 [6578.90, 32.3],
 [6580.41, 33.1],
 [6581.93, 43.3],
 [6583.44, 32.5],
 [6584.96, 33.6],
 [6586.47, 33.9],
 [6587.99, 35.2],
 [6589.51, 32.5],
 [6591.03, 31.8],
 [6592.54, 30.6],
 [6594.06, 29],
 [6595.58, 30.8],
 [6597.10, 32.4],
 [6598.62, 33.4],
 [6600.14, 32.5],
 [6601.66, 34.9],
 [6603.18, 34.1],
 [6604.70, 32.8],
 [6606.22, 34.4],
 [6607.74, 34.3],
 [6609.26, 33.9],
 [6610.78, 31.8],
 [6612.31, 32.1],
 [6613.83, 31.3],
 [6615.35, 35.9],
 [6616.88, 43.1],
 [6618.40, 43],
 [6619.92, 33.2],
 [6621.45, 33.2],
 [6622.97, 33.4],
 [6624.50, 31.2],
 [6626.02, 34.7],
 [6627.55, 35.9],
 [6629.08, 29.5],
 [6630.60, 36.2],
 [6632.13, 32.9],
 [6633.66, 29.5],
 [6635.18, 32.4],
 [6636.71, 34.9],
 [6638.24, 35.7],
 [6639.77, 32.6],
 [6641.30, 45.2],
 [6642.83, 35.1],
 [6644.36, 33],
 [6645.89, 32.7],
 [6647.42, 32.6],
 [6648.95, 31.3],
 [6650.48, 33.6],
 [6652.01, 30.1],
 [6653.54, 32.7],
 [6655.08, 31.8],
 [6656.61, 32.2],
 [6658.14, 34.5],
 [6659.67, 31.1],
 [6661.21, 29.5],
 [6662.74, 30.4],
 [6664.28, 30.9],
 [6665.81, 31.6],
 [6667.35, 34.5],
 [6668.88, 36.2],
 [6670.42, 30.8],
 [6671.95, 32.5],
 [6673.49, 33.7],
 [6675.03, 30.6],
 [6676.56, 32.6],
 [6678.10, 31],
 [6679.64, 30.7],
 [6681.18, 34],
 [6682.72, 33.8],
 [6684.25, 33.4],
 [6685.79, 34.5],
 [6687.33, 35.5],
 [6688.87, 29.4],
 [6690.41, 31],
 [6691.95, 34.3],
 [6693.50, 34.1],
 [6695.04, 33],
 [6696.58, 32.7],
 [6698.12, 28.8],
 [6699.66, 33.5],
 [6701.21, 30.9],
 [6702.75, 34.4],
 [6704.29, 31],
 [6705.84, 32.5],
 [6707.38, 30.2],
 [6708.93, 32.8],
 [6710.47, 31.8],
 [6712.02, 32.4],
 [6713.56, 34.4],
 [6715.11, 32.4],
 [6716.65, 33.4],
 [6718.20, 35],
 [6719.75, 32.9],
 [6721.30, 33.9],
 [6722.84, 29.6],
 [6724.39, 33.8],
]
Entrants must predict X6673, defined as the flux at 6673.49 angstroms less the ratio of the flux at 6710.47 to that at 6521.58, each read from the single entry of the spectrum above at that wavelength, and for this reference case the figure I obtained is 32.8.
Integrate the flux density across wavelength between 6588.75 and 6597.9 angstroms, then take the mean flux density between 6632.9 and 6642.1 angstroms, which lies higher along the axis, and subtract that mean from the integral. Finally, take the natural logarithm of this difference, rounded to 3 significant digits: 5.52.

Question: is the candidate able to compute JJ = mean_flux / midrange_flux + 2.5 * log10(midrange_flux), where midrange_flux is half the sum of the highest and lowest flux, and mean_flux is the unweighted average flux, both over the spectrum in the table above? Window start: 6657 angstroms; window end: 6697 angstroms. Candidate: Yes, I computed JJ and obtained 4.78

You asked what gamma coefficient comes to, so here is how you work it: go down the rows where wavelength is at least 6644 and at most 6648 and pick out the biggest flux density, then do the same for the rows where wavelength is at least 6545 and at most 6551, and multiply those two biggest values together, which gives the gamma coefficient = 1162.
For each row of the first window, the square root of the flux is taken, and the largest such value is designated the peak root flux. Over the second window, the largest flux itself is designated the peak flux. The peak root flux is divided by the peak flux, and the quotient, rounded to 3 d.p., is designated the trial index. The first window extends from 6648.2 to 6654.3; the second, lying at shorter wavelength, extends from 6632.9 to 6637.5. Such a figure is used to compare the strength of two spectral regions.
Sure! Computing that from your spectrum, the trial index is 0.166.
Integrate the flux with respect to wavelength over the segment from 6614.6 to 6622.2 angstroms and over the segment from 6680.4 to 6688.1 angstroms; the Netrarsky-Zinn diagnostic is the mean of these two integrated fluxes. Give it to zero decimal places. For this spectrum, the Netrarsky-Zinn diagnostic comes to 275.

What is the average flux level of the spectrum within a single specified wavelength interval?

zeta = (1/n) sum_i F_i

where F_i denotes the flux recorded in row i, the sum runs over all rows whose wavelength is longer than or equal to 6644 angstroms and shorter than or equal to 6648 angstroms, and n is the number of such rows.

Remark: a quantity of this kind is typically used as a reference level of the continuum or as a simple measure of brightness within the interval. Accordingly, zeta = 32.8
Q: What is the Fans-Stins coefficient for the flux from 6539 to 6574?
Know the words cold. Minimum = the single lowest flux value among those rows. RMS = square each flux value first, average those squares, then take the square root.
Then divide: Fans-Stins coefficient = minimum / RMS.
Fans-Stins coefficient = 0.798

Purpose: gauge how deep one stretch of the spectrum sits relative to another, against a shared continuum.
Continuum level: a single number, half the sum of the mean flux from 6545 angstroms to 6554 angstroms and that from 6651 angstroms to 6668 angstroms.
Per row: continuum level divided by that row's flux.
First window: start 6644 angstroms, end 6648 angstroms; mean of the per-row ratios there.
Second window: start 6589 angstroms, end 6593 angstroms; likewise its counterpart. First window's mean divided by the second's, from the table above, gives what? 0.96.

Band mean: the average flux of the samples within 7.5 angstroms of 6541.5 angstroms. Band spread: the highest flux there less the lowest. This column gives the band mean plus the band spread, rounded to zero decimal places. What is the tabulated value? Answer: 43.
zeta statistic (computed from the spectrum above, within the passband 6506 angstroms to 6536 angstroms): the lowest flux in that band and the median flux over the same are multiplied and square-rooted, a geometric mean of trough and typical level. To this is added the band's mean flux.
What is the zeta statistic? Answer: 65.5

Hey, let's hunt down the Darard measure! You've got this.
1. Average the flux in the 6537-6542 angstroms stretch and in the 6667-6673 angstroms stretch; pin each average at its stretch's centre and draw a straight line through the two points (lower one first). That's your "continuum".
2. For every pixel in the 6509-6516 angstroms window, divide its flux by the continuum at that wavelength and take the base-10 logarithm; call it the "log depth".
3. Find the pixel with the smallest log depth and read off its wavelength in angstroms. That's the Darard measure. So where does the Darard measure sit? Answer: 6515.58 angstroms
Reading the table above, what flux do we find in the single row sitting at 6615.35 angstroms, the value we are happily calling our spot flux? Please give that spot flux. 35.9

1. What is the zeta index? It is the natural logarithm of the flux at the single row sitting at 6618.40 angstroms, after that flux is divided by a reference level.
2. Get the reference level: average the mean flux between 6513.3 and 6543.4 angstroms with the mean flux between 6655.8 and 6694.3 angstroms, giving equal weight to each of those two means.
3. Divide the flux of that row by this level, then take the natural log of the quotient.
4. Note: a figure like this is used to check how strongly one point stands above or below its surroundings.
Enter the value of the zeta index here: 0.25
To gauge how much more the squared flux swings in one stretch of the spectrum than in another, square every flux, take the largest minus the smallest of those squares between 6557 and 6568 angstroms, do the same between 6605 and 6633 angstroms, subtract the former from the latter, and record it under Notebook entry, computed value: 635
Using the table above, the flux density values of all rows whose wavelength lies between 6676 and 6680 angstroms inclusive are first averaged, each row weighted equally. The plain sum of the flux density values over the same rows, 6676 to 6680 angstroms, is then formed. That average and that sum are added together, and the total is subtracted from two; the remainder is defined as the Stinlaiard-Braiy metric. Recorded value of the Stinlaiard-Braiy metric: -124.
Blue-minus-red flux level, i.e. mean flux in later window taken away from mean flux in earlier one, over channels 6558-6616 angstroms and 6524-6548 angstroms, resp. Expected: 1.8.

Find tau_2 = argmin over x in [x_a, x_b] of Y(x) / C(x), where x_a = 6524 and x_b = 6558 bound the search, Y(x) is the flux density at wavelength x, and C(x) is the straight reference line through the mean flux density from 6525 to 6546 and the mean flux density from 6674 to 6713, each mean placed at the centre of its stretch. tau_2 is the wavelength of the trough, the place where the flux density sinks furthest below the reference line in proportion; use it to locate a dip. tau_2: 6530.60 angstroms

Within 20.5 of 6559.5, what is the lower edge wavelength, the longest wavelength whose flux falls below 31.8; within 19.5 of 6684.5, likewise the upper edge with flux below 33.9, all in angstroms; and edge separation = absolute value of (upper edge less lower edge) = 131.4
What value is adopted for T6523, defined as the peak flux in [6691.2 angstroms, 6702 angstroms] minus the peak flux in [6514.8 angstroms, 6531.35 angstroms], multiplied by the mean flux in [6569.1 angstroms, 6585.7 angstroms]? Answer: -73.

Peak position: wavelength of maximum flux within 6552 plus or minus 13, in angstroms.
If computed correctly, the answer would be 6539.63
